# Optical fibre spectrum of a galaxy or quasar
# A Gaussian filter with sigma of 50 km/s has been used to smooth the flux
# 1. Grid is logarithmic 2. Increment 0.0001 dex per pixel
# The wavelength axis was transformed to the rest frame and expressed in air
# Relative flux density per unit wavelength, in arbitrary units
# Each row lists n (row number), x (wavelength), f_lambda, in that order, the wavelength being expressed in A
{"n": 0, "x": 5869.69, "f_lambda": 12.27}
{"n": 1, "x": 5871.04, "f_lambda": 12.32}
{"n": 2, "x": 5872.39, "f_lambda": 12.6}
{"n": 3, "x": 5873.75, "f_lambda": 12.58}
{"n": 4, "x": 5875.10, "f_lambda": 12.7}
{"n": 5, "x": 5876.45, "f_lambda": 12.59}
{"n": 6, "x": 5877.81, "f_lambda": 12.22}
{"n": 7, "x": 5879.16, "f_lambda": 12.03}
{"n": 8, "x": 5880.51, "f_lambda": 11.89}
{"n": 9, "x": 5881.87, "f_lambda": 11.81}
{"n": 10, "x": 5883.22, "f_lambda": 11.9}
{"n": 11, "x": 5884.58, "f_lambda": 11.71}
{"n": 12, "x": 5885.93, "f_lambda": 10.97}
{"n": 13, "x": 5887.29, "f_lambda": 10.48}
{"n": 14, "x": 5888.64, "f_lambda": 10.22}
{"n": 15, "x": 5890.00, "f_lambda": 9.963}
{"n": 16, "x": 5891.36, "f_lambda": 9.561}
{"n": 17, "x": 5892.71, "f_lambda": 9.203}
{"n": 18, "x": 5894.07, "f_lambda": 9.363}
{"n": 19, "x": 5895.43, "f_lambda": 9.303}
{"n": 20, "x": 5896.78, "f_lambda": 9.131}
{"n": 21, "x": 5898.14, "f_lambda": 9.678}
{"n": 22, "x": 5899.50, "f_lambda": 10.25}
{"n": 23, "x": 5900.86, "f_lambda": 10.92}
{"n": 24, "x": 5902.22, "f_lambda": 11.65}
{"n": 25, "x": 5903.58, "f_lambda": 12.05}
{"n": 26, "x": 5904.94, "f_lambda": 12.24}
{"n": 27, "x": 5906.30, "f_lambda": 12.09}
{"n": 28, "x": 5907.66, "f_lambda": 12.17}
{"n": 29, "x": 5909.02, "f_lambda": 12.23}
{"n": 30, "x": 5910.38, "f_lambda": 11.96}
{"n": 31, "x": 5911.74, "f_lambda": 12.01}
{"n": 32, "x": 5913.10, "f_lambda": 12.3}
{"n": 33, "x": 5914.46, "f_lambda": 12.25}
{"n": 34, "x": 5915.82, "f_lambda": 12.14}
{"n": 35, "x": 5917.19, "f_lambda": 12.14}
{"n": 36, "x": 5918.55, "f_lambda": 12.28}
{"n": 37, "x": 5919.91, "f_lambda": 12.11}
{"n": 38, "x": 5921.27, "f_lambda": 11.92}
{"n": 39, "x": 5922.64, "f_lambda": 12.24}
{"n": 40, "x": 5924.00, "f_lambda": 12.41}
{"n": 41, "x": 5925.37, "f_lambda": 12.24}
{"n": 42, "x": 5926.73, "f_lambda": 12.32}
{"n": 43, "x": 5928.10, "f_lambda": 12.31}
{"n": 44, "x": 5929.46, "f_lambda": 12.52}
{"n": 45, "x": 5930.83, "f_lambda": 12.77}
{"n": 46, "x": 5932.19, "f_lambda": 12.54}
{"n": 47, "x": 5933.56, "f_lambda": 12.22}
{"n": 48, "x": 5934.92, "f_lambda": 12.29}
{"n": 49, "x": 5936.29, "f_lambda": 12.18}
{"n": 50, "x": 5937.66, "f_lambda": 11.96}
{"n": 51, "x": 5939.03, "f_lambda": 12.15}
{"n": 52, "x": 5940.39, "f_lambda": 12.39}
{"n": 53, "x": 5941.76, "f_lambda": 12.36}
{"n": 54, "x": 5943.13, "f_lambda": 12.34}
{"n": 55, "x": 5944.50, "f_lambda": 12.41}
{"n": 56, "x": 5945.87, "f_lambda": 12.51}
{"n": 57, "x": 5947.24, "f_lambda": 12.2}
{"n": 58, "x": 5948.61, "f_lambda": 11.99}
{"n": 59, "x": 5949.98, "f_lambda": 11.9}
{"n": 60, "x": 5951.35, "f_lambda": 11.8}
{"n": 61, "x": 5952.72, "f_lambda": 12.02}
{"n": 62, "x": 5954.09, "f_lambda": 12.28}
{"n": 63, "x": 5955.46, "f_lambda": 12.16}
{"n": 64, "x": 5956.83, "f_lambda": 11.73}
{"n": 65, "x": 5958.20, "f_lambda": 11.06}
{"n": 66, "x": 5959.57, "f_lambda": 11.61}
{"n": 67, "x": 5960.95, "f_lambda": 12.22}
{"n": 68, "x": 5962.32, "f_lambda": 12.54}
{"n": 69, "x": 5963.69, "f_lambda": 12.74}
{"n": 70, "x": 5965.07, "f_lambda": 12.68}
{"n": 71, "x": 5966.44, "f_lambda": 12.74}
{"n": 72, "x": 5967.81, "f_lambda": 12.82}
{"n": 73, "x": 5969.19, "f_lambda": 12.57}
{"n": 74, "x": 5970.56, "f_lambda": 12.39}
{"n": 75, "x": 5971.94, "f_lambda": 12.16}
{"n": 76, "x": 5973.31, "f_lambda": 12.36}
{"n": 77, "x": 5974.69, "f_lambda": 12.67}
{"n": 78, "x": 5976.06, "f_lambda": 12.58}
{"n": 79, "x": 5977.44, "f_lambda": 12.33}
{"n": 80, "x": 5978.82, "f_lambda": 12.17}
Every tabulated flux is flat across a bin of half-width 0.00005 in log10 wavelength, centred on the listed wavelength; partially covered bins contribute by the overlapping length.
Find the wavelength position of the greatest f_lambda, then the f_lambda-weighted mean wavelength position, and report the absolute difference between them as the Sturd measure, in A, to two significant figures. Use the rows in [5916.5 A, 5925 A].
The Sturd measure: 3.4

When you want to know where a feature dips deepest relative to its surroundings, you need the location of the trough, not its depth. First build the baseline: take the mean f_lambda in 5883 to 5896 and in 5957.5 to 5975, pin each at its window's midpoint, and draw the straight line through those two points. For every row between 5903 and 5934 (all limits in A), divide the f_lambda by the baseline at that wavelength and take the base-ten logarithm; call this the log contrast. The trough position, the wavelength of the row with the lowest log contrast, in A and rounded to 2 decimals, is 5933.56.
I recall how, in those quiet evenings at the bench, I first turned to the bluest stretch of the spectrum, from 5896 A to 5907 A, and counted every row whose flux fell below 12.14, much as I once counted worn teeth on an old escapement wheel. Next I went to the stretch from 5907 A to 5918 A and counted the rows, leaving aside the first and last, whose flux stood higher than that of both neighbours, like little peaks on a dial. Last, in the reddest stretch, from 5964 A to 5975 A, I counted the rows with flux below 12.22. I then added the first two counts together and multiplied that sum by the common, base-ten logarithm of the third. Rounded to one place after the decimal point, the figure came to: 0.0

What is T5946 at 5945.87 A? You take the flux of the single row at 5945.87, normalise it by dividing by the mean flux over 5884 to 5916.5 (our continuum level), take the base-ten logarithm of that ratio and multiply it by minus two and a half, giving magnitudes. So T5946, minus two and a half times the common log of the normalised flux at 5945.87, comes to -0.140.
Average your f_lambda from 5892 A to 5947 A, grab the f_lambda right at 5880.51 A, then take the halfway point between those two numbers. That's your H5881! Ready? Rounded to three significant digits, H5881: 11.8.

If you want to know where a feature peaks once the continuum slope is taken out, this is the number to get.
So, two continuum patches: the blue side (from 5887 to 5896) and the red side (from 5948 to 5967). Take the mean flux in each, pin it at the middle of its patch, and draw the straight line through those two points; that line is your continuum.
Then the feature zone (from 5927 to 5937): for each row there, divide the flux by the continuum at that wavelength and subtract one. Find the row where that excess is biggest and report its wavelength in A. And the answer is 5930.83 A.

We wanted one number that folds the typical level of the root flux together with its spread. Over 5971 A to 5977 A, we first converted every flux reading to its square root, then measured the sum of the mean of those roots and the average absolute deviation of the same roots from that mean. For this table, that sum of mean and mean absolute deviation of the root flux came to 3.55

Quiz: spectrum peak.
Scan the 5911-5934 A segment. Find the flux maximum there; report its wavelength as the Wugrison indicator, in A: 5930.83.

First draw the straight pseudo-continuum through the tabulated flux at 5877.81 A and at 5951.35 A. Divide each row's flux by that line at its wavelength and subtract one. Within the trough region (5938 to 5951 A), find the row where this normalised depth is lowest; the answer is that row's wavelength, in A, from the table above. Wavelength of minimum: 5949.98 A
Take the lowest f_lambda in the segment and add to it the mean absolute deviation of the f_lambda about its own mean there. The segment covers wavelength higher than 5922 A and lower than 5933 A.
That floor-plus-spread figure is 12.4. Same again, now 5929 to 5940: 12.2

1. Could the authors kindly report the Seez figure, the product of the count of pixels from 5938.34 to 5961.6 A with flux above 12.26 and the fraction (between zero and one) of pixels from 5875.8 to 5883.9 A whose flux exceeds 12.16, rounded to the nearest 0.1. 2.0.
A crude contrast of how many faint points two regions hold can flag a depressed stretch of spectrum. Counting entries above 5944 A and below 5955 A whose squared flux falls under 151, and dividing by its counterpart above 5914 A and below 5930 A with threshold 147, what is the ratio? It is 3.0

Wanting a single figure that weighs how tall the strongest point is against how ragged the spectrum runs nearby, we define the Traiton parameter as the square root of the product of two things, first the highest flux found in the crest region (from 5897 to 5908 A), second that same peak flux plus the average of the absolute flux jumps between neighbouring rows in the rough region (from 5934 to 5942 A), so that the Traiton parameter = 12.3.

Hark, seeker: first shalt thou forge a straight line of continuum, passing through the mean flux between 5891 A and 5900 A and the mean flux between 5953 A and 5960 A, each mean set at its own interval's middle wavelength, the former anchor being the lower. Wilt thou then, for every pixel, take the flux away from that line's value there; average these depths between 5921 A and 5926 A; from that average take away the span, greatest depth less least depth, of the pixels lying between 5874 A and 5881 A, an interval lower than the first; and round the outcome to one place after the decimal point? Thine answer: -2.7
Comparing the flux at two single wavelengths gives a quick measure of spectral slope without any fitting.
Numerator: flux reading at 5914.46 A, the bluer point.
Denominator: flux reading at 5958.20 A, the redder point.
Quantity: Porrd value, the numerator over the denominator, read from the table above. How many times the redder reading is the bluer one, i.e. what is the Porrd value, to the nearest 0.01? 1.11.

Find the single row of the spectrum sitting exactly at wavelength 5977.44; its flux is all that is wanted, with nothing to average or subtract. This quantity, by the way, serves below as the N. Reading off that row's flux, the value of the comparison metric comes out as 12.33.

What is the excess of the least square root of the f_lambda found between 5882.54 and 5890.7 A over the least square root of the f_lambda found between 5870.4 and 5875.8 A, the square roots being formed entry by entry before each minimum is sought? -0.35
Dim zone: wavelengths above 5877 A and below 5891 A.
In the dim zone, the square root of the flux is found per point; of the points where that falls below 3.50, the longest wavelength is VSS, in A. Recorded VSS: 5890.00 A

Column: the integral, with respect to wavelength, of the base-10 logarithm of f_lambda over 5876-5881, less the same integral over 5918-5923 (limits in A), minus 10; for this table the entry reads -10.0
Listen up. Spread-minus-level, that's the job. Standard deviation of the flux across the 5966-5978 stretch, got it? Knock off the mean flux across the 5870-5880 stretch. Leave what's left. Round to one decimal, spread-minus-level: -12.2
